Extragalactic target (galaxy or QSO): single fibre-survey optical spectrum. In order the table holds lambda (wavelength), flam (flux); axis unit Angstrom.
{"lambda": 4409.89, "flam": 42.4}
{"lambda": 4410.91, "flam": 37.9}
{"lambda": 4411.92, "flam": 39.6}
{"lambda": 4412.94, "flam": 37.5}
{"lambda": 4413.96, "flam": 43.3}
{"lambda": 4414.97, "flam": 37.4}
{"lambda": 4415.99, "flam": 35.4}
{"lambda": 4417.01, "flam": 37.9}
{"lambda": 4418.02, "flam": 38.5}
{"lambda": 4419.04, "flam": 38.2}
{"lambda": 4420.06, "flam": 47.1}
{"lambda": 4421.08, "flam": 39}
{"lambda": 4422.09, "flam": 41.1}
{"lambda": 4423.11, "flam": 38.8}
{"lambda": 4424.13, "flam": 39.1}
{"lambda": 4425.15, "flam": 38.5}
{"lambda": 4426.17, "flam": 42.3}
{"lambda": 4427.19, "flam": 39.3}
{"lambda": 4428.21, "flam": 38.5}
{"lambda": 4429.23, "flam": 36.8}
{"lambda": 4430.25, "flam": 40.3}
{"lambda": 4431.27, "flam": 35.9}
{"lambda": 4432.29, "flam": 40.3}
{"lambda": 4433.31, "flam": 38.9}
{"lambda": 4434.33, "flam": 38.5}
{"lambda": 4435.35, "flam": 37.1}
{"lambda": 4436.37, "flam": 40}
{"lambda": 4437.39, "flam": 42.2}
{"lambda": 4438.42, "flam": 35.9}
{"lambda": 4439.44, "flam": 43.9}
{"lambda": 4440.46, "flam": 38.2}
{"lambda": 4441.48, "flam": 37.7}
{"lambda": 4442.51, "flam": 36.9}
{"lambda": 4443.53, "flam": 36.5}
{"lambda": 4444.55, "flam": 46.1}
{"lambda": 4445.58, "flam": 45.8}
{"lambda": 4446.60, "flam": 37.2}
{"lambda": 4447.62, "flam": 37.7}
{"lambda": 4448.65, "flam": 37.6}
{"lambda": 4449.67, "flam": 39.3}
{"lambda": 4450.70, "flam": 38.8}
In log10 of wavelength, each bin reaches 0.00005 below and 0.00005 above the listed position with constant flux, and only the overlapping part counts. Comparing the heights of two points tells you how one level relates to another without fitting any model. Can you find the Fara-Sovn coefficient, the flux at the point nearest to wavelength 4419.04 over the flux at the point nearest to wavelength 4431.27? 1.06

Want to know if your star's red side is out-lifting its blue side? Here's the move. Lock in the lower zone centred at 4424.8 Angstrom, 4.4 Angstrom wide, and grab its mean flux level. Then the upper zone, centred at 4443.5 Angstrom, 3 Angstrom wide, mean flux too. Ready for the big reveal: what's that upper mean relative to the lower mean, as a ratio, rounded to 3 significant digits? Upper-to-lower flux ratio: 1.00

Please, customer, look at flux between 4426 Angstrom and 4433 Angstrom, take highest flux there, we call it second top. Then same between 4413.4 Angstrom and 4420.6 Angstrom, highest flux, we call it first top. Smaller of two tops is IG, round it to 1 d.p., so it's 42.3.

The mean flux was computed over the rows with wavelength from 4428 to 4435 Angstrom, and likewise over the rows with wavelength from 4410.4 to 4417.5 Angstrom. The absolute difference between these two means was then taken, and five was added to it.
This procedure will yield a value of 5.03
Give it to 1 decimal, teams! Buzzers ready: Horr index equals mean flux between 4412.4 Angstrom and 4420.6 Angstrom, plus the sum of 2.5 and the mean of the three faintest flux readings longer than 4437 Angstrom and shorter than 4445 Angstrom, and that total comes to 78.3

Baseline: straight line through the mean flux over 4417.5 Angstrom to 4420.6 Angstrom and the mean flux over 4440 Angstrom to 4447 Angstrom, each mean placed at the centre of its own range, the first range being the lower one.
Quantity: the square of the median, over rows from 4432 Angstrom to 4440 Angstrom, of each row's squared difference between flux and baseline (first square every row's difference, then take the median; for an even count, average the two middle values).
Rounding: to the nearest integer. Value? 14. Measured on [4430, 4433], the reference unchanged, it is 0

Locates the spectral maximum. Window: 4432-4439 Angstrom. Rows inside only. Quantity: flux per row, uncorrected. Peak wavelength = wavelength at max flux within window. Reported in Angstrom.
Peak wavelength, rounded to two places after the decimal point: 4437.39 Angstrom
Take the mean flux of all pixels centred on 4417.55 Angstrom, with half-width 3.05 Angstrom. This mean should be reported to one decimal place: 39.1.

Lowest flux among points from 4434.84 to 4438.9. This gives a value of 35.9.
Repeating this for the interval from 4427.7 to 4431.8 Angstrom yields 35.9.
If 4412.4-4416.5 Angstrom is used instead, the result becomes 35.4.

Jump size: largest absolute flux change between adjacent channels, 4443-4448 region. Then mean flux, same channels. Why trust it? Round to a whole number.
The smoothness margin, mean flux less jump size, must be 31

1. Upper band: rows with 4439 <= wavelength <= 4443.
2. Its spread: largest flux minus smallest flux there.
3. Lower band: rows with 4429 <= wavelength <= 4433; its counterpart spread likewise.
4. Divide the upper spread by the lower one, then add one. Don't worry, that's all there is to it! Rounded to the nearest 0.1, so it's 2.6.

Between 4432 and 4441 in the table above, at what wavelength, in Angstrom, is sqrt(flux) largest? 4439.44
